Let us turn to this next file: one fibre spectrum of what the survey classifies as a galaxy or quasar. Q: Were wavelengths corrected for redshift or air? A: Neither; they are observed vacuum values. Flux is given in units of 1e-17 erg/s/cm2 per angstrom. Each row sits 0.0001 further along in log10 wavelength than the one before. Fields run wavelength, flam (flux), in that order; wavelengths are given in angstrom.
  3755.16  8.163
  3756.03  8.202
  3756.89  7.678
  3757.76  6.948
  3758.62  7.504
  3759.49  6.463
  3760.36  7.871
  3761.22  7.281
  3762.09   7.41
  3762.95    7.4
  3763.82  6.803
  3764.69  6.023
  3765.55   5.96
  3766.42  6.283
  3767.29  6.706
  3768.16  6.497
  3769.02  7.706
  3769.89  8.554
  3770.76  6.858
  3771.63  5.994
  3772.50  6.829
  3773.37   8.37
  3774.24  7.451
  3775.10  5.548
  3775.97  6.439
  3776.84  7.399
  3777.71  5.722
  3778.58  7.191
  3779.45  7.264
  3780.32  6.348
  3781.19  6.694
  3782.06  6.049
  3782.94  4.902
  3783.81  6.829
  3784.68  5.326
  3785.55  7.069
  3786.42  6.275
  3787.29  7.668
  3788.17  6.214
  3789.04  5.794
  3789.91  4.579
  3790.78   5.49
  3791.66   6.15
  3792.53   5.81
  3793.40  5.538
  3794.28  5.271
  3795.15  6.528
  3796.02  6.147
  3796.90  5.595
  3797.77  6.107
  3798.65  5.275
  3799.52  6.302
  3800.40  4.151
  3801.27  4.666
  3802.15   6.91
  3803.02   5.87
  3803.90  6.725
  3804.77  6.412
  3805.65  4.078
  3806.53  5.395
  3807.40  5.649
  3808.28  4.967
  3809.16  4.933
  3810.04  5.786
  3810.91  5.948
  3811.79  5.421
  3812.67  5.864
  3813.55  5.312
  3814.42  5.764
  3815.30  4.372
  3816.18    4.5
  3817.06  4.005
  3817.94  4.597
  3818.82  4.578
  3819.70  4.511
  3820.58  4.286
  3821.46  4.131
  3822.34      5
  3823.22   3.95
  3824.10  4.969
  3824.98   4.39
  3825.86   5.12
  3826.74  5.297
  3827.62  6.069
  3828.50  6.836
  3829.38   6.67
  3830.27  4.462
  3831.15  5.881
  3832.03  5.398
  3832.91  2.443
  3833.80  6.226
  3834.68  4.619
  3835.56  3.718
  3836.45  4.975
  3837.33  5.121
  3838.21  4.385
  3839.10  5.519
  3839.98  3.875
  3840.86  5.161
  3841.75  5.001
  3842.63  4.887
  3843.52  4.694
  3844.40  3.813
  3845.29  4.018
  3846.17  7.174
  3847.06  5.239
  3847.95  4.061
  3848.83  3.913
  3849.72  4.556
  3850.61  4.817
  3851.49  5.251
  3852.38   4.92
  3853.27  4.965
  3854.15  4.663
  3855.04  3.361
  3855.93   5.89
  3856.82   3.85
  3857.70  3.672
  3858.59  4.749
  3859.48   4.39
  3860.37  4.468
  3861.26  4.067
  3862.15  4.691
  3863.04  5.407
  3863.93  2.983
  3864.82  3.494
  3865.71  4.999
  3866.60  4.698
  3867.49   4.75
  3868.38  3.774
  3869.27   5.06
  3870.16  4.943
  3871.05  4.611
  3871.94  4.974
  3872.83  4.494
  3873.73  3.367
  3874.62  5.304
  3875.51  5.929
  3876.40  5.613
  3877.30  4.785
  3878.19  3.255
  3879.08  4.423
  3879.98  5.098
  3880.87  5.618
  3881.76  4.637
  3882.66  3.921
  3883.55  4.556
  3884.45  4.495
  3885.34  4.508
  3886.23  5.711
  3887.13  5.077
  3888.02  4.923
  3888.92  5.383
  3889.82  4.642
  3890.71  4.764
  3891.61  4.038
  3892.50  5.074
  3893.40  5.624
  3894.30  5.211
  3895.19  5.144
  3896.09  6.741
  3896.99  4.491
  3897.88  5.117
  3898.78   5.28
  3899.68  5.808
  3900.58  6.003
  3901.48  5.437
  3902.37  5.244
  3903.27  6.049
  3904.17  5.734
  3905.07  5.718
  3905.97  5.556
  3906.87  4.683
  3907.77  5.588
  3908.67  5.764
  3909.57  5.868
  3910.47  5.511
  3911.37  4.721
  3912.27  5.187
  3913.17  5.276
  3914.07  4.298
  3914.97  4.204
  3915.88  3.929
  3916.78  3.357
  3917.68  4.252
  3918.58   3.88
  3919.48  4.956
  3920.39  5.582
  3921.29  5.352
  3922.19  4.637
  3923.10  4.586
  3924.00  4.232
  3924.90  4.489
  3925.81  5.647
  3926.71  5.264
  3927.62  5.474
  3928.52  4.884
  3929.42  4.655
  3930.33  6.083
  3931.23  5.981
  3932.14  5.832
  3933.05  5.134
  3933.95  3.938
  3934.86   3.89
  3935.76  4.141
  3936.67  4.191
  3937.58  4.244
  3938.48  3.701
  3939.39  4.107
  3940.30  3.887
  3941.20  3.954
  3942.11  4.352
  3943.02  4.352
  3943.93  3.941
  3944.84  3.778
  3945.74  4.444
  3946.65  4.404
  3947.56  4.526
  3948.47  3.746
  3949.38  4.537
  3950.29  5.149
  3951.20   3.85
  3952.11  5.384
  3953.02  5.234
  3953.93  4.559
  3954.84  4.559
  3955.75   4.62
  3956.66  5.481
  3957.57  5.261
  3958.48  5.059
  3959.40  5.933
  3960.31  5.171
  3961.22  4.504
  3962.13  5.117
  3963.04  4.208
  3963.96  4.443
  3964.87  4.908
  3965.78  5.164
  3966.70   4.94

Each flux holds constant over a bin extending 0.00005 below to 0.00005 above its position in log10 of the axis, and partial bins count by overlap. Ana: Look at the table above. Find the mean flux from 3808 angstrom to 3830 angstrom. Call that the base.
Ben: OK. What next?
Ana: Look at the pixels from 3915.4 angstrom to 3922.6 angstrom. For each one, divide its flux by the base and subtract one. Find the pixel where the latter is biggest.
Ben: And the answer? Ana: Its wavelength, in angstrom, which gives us 3920.39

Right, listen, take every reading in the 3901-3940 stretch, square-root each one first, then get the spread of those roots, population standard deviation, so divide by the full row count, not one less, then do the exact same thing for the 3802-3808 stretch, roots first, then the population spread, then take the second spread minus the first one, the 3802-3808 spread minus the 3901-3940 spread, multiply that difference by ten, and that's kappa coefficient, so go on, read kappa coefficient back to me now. 0.23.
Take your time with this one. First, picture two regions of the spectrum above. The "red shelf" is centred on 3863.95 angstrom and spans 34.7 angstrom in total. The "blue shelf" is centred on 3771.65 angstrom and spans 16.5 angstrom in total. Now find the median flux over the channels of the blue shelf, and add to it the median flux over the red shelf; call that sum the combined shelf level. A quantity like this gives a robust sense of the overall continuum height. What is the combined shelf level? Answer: 11.5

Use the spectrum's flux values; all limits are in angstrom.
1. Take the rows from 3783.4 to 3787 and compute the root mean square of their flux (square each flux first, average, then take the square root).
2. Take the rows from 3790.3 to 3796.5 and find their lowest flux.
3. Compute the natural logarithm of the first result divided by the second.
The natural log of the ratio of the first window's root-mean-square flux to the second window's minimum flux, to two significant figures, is 0.20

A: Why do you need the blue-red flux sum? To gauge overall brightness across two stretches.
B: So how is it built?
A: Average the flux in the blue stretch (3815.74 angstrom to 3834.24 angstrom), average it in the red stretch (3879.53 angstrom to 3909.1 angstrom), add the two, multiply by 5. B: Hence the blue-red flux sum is 50.6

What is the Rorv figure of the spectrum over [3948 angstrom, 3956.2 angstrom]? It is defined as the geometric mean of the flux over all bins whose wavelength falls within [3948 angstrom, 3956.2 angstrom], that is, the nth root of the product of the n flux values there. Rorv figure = 4.6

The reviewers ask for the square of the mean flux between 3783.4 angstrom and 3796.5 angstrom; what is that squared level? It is 37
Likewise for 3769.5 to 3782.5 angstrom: 47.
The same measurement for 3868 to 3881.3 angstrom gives 23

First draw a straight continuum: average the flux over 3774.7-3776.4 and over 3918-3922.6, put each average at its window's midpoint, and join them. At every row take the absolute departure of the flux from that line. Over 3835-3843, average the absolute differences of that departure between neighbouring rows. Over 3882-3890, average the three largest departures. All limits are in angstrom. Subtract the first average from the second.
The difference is 0.0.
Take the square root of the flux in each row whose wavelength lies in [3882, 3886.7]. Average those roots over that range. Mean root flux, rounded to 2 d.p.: 2.15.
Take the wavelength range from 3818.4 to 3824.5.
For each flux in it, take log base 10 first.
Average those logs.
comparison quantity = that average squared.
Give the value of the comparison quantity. 0.42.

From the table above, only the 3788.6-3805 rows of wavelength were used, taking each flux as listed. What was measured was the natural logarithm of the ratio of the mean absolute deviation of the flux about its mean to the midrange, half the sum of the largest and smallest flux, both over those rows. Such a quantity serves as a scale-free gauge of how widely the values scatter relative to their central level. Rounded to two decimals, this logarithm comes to -2.26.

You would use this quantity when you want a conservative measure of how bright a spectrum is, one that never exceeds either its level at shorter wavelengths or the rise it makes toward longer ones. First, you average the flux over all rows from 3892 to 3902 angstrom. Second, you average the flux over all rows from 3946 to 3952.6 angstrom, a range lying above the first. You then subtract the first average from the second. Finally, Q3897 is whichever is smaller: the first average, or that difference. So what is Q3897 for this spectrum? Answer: -0.93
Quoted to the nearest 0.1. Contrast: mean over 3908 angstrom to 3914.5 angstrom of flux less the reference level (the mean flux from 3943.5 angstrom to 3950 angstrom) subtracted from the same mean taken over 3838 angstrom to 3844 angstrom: -0.4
